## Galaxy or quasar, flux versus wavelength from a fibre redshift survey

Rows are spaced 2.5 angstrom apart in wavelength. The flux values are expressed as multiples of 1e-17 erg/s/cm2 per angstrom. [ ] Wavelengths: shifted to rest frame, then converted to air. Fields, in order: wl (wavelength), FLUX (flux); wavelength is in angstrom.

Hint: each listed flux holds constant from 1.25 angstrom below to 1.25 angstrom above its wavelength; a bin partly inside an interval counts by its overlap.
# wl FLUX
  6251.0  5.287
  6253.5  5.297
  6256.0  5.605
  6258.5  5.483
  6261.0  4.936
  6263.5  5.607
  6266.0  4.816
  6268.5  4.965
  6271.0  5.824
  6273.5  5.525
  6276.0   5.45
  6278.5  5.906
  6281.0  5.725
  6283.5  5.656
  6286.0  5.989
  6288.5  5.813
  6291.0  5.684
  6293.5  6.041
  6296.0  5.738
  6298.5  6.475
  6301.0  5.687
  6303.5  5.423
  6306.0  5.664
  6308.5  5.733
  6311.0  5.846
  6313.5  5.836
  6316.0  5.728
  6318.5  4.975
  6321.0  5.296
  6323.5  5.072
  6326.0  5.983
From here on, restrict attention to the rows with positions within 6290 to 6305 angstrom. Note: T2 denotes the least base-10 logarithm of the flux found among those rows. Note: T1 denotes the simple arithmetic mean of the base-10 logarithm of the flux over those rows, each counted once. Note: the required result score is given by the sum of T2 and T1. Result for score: 1.500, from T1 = 0.766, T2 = 0.734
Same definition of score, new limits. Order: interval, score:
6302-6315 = 1.490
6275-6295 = 1.498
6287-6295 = 1.521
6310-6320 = 1.444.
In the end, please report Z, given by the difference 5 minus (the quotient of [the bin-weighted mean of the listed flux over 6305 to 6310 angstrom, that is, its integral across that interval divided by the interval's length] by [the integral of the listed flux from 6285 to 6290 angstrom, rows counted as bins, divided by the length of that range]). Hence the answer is 4.03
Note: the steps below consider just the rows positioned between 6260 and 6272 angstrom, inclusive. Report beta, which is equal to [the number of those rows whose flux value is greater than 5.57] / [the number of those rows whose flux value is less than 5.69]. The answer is 0.5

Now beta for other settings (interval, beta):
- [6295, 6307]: 1.3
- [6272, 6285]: 1.0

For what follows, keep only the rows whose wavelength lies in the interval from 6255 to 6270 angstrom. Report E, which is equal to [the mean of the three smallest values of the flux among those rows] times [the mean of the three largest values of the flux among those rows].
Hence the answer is 27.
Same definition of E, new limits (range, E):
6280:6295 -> 34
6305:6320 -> 32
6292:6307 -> 34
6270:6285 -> 32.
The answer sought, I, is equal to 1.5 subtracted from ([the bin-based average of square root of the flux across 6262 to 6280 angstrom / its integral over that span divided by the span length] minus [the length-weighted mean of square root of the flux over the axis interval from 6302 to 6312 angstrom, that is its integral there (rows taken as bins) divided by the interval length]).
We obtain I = -1.55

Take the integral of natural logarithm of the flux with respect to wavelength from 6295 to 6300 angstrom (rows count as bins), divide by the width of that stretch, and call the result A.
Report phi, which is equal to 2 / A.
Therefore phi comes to 1.11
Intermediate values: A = 1.81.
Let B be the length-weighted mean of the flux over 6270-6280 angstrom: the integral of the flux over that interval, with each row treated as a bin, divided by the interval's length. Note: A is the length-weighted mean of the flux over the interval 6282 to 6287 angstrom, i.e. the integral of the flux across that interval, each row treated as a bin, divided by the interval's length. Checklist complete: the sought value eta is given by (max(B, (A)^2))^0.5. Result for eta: 5.81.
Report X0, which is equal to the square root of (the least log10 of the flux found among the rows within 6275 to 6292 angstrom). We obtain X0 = 0.858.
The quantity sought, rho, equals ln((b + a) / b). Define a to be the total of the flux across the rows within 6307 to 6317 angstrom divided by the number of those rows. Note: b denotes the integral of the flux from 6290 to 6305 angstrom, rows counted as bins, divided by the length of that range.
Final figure 0.688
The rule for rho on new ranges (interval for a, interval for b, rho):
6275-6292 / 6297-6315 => 0.688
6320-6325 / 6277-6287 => 0.638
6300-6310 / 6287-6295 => 0.674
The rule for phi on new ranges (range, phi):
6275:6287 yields 1.14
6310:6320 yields 1.16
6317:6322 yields 1.22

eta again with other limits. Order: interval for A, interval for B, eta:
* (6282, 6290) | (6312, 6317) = 5.81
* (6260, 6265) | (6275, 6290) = 5.27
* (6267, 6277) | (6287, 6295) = 5.43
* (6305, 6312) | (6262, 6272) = 5.75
